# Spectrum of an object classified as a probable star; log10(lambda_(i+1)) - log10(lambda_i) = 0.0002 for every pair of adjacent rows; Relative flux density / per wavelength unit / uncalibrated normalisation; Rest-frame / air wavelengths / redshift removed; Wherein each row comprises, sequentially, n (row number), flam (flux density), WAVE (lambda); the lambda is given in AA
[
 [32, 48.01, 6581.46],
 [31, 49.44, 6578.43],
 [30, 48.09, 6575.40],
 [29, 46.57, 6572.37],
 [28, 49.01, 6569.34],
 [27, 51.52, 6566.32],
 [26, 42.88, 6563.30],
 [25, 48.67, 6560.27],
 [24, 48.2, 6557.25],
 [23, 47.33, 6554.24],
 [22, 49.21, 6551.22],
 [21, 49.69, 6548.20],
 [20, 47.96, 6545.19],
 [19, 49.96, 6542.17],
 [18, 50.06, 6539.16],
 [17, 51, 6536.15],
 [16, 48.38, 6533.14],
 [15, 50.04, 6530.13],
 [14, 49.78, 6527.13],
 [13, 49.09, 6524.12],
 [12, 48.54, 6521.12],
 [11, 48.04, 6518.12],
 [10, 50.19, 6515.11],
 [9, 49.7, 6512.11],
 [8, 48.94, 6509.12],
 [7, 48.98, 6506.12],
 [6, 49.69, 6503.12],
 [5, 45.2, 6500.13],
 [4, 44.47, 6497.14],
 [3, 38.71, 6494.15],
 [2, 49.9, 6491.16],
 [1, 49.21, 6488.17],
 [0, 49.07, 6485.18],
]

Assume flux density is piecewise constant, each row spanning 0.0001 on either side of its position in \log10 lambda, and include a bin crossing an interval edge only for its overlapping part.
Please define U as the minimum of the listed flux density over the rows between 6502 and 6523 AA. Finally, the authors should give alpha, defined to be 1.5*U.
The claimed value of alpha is 72.1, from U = 48.04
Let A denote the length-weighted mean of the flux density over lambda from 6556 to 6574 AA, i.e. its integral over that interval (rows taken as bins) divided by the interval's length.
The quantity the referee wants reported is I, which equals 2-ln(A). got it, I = -1.87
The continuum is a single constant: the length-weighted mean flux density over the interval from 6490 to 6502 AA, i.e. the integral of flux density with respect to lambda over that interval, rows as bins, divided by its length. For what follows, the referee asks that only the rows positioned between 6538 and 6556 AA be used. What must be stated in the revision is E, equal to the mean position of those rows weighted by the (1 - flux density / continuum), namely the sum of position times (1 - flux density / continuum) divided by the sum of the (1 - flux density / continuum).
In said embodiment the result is 6545.9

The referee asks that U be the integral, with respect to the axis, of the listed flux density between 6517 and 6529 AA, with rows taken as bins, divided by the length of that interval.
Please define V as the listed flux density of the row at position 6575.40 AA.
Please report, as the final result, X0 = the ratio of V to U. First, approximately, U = 49.0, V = 48.09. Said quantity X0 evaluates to 0.98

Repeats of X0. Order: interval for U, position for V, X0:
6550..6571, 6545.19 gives 1.00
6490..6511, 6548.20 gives 1.07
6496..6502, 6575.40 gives 1.06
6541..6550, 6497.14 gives 0.90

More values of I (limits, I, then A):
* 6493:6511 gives -1.83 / 46.2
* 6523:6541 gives -1.91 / 49.7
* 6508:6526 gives -1.89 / 49.1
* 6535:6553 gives -1.90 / 49.6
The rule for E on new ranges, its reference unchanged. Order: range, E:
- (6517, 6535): 6526.0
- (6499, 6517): 6509.1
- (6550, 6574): 6561.5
